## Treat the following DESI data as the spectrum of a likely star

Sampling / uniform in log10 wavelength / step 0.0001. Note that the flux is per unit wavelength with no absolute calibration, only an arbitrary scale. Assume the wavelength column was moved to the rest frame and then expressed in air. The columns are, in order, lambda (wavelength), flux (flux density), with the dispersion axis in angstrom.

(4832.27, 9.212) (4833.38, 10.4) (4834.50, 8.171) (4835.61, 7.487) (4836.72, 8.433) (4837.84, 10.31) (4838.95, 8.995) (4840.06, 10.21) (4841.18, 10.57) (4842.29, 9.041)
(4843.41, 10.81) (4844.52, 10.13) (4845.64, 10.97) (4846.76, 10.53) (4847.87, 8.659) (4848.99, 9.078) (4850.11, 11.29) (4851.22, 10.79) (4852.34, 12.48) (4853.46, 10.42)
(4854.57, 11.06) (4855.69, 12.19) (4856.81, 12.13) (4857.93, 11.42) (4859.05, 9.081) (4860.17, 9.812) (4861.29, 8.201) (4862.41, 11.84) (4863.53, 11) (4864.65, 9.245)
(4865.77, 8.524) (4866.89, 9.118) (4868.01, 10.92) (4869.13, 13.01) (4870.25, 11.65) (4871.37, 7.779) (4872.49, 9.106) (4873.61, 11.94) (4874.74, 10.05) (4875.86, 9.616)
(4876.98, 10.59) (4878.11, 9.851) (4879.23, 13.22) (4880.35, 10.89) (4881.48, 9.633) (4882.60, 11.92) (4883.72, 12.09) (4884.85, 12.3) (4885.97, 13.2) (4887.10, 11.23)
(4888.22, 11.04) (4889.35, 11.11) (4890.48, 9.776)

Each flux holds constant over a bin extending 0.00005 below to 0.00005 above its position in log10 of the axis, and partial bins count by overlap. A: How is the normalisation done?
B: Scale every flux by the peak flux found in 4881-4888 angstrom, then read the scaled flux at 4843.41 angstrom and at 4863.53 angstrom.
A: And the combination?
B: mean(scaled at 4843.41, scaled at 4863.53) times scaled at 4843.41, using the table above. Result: 0.68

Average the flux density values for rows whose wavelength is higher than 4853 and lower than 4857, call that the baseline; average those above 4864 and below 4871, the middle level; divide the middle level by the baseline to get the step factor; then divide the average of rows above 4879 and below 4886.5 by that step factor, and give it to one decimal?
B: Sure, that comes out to 13.1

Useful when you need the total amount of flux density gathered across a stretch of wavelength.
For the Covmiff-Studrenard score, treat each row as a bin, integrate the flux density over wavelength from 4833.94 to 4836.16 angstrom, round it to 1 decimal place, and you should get 17.4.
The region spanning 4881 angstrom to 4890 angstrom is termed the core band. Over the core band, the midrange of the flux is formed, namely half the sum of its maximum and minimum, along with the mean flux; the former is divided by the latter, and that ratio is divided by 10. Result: 0.0987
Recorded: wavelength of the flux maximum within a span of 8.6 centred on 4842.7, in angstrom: 4845.64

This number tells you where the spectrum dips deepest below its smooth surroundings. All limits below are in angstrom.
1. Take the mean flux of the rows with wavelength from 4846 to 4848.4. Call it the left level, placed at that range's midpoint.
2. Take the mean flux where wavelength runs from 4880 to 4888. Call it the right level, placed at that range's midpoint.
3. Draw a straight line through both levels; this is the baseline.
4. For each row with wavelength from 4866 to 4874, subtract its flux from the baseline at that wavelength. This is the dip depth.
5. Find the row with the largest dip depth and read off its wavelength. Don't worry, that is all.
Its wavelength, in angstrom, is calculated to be 4871.37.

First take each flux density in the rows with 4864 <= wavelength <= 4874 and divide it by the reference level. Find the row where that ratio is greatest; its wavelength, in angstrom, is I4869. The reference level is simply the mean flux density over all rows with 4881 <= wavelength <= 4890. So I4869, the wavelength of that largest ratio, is 4869.13 angstrom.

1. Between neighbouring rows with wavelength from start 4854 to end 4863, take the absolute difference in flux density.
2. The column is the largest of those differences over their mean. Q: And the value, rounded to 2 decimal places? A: 2.49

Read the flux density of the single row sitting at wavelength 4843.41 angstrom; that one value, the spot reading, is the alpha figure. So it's 10.81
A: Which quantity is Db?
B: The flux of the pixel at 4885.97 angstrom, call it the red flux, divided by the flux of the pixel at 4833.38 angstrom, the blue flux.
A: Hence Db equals 1.27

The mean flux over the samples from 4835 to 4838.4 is 8.7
